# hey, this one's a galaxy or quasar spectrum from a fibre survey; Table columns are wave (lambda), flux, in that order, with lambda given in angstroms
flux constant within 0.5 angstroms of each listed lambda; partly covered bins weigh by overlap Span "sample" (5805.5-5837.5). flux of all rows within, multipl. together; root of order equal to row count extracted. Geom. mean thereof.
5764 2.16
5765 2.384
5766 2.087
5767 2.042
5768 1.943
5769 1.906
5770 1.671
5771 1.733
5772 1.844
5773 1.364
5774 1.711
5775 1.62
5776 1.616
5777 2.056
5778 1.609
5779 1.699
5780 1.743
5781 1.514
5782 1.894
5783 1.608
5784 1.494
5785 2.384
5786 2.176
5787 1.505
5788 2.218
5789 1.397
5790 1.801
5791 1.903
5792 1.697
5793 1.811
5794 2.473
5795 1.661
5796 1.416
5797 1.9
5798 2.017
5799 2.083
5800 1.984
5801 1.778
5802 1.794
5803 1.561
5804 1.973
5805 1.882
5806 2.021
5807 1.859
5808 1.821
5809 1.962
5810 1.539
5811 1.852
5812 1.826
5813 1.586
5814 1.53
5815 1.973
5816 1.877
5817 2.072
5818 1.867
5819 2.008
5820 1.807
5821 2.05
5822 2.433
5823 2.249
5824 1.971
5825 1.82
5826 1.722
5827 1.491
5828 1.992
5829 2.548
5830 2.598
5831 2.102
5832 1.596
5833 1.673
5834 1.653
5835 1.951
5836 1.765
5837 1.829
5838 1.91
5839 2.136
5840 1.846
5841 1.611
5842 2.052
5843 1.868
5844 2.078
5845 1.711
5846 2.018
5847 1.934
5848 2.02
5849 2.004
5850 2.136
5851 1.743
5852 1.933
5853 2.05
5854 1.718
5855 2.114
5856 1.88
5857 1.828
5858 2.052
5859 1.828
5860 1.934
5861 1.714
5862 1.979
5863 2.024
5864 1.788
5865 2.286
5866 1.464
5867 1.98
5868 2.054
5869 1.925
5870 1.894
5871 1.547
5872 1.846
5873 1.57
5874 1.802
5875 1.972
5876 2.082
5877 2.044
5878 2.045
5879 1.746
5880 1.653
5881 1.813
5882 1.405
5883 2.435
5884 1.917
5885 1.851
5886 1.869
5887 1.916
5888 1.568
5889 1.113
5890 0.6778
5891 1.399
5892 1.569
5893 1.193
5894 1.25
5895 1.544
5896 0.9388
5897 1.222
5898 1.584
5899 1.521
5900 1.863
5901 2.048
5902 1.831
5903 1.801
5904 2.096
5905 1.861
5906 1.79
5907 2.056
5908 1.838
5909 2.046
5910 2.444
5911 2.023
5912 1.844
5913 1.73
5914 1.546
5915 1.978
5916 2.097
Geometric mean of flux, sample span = 1.89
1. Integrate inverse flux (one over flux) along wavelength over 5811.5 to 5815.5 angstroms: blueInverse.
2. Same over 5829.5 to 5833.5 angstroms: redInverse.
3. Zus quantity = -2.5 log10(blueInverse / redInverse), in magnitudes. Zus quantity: -0.12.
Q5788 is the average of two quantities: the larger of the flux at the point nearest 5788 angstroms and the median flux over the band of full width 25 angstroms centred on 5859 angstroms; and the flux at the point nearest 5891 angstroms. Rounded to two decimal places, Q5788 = 1.81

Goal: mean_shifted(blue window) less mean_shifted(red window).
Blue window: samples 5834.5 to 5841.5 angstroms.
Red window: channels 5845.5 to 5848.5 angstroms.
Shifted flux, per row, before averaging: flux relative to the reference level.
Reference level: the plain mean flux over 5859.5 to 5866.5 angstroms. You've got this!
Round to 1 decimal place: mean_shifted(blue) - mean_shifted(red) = -0.1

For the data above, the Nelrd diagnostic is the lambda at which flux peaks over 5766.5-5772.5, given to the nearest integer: 5767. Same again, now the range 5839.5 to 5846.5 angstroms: 5844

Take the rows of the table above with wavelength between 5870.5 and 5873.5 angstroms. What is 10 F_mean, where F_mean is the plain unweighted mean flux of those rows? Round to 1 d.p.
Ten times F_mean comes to 16.5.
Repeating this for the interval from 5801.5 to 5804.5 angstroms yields 17.8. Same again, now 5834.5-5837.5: 18.5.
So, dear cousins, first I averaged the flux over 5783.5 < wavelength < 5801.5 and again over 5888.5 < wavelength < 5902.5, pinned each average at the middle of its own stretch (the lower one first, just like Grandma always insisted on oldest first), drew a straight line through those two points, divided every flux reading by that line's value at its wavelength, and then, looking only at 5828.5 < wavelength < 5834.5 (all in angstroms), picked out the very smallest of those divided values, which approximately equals 0.9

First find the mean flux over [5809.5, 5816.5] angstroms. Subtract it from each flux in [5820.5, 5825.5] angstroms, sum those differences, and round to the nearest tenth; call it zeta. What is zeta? 1.8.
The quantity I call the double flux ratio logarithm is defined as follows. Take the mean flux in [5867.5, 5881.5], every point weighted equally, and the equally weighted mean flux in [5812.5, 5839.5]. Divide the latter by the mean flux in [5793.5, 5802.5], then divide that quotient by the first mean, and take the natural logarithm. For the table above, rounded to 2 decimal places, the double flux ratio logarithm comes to -0.60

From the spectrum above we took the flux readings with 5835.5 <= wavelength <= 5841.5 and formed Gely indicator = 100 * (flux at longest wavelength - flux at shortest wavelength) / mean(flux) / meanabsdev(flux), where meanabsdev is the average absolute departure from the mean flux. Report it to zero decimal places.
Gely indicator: -72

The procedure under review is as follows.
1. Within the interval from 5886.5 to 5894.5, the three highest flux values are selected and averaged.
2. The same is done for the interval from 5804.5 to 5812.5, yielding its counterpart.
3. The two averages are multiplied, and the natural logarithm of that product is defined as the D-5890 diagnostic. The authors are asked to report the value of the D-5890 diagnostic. 1.19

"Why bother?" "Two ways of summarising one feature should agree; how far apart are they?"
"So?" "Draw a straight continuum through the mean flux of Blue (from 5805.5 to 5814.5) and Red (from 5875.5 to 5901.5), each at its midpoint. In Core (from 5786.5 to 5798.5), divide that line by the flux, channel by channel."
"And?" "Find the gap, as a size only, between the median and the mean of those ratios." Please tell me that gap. 0.021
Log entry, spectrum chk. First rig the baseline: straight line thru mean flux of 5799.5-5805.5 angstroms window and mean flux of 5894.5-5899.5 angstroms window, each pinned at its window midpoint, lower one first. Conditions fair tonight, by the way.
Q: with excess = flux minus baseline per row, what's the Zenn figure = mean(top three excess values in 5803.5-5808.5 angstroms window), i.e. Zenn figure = 0.1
